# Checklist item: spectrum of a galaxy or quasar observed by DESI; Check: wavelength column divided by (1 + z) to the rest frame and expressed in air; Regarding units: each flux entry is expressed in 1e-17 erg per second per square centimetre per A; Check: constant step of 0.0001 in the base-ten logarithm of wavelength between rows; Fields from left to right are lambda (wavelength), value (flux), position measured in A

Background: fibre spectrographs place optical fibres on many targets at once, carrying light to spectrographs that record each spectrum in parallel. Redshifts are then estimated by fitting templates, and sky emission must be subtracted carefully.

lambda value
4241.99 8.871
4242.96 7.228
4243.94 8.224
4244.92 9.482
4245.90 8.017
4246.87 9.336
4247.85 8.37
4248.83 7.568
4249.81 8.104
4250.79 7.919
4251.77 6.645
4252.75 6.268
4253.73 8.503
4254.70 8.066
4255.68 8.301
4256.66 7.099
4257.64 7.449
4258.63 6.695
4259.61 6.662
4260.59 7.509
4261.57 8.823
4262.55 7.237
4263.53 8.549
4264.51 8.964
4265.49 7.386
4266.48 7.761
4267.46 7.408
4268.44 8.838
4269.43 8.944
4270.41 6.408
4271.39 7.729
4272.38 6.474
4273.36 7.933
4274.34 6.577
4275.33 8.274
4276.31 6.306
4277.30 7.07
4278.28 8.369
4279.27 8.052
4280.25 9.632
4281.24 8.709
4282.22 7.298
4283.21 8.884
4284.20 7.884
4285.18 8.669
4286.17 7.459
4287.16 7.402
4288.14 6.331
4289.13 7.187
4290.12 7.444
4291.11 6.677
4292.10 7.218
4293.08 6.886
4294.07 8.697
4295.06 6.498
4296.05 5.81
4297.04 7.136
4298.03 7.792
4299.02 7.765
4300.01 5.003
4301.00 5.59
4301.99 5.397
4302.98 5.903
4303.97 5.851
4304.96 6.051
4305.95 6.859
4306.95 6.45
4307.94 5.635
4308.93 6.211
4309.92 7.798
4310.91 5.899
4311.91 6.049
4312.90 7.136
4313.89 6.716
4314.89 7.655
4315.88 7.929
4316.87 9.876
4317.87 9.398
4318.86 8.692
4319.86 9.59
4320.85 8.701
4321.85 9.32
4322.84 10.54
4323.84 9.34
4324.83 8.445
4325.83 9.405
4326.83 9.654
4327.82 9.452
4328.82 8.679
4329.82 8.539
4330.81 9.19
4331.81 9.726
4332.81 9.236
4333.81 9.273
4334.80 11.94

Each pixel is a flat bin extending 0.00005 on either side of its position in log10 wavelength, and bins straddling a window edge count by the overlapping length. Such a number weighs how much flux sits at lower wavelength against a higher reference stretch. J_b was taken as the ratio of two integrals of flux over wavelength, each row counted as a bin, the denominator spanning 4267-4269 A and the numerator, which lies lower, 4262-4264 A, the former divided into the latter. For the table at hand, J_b 0.97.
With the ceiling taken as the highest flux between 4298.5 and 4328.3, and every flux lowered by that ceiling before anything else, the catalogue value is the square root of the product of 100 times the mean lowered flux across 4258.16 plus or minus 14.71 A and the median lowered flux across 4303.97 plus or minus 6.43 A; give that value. 35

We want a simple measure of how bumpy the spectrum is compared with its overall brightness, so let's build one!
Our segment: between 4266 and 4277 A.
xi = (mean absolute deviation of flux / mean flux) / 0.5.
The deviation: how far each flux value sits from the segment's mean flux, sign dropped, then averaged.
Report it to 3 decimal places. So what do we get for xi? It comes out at 0.213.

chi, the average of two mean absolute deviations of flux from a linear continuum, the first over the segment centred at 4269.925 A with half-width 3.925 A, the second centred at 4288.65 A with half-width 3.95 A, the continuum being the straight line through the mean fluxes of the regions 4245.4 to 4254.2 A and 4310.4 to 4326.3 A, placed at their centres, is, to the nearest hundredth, 0.89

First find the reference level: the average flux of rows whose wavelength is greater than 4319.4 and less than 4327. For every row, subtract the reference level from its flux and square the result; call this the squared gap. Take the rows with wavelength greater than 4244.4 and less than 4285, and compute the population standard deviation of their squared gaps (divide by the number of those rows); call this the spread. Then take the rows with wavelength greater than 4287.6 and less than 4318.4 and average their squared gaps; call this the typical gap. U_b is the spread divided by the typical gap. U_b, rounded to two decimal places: 0.39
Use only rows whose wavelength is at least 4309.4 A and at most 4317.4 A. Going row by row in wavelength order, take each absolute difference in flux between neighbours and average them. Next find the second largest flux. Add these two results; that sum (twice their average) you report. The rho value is 8.9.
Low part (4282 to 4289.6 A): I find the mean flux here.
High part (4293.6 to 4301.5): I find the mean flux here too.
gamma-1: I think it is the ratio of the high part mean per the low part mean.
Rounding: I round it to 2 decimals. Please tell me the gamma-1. 0.89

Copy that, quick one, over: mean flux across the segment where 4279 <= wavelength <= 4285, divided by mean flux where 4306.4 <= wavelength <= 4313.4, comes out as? 1.3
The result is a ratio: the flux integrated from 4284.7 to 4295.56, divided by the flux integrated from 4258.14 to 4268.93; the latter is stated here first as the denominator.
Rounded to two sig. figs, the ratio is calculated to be 0.94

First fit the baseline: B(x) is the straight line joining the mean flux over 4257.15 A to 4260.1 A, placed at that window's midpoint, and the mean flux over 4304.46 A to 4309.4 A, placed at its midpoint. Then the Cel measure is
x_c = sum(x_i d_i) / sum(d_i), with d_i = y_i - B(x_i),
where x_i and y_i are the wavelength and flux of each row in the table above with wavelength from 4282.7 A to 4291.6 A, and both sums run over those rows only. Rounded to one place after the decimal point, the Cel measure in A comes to 4285.7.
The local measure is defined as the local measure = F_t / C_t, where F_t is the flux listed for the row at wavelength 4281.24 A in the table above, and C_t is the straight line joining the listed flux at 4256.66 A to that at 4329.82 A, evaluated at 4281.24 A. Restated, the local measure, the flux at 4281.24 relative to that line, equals 1.1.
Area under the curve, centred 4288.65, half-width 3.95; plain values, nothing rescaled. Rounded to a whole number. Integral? 58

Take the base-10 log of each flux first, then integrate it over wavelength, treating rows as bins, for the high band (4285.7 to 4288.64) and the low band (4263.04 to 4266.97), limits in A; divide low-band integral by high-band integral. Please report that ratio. 1.4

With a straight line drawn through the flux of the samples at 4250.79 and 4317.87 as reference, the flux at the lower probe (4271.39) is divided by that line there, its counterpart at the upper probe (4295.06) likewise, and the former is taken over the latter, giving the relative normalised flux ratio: 1.26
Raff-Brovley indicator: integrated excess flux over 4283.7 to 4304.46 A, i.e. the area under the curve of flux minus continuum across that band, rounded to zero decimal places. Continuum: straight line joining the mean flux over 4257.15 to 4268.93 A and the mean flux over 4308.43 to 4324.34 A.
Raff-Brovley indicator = -23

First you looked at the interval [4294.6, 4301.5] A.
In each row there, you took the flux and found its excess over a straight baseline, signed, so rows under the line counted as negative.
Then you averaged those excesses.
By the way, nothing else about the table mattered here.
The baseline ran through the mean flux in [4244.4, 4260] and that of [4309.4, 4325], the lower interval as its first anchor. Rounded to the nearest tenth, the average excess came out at -1.6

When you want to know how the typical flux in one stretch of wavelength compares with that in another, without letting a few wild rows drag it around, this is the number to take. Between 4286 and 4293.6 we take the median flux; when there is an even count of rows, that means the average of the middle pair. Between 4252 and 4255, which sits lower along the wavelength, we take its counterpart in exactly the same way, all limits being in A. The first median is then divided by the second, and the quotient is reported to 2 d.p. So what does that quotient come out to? 0.89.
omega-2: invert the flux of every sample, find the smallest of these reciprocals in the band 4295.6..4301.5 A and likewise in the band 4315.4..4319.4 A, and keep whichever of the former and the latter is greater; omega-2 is 0.128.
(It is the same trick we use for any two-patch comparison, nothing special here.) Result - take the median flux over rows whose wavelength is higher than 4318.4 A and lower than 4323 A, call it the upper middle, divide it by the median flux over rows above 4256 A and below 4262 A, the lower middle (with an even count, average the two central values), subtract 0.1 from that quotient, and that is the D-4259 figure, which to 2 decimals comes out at 1.18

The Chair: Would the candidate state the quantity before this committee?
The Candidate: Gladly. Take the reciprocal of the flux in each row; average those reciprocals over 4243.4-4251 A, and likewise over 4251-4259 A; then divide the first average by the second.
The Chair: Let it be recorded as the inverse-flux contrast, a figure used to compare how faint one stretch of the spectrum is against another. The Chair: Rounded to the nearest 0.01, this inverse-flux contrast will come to 0.88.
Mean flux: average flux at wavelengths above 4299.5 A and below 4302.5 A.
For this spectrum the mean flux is 5.3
